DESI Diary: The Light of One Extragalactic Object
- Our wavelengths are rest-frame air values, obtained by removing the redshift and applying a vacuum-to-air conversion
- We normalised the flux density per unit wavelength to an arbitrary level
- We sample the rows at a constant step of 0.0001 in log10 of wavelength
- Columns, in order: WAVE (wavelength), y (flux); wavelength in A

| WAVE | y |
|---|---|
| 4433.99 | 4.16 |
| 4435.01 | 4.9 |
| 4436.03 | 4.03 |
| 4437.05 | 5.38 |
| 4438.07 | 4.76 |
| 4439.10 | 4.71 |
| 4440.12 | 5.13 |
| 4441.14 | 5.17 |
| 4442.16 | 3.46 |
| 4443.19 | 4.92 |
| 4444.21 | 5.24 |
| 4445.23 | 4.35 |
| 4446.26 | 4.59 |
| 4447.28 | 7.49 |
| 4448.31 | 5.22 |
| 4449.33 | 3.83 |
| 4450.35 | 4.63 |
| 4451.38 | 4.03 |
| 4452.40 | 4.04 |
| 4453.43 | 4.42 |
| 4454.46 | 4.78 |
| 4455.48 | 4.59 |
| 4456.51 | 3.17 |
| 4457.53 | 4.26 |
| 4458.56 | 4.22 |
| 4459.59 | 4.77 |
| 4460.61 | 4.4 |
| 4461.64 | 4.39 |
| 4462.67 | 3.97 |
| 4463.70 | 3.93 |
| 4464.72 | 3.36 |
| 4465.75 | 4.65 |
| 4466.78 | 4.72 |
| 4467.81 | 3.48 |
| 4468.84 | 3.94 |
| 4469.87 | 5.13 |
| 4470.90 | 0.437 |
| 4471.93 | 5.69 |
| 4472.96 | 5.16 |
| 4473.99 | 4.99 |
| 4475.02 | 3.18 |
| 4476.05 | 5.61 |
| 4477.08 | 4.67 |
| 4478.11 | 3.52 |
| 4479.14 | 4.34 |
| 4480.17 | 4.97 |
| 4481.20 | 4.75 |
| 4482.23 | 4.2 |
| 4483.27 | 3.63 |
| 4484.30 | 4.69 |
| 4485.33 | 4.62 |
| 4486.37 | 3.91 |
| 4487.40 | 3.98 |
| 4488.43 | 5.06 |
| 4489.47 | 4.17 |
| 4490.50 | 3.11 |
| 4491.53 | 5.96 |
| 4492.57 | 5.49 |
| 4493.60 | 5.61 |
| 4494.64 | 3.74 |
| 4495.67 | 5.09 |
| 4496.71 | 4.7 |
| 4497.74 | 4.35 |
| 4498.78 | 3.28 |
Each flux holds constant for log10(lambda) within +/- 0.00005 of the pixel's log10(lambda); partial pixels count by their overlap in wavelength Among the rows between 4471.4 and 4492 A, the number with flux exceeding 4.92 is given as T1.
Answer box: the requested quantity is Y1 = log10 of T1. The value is 0.85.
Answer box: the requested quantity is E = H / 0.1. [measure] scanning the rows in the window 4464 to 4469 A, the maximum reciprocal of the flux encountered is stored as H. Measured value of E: 2.98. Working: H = 0.298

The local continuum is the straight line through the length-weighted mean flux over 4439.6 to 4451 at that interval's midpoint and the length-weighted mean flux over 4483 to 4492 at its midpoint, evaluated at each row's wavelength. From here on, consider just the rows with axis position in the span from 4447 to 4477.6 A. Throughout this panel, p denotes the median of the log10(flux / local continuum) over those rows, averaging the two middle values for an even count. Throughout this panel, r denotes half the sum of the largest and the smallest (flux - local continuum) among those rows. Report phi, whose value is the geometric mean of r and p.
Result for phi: 0.15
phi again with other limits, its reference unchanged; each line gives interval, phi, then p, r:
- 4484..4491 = 0.07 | -0.02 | -0.3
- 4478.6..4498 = 0.07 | 0.02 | 0.2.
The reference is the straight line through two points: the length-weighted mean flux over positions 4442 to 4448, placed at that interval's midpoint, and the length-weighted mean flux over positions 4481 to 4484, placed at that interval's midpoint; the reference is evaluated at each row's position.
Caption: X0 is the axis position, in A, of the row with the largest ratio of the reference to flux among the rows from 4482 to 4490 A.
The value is 4483.27 A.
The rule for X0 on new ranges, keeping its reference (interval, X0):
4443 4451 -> 4449.33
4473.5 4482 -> 4475.02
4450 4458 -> 4456.51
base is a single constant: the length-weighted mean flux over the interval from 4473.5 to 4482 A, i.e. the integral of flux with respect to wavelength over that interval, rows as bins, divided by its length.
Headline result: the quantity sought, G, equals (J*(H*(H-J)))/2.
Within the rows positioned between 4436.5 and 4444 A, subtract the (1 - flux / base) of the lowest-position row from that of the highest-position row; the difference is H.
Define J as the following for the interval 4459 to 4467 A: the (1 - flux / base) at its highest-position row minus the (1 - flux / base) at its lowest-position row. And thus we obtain 0.0001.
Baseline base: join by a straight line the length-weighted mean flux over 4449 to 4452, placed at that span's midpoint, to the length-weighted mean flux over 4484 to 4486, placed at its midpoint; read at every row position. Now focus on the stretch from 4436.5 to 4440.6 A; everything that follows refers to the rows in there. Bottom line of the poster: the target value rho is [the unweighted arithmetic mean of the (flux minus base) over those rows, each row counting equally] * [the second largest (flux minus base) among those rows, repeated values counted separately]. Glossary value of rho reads 1.01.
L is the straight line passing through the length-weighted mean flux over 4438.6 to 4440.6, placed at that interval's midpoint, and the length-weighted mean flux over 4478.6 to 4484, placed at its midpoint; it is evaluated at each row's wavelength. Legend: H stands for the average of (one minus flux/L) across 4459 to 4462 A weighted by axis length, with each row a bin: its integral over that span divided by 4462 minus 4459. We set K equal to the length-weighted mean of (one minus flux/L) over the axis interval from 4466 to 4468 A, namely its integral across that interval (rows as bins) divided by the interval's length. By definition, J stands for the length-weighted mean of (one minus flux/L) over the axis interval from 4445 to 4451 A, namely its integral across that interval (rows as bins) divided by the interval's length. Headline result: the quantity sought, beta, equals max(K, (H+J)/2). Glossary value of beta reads 0.07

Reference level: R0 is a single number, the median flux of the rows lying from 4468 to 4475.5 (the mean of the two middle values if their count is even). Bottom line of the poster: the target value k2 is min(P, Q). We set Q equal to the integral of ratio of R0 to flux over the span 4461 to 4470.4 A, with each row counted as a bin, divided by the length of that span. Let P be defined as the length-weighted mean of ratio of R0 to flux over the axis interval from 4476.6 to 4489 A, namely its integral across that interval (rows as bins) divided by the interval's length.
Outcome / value 1.16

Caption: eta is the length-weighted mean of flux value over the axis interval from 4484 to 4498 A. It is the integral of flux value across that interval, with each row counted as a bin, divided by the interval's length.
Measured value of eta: 4.6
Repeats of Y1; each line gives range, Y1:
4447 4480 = 0.85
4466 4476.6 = 0.70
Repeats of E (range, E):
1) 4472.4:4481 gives 3.14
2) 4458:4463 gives 2.52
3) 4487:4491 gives 3.22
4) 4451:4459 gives 3.15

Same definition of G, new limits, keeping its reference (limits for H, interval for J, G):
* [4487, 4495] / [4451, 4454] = -0.0003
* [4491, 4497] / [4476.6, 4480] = 0.0021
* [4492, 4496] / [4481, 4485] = 0.0000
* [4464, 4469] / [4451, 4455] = 0.0004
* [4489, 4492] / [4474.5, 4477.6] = -0.0044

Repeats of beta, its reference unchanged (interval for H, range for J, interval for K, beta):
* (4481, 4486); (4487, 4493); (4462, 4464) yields 0.14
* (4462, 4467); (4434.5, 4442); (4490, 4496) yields 0.07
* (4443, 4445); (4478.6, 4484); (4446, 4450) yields -0.01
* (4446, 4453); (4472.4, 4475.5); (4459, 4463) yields 0.05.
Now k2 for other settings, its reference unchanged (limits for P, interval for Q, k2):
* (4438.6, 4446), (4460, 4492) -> 1.08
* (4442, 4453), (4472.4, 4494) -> 1.09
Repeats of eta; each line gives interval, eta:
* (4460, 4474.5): 4.2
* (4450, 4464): 4.3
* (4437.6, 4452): 4.8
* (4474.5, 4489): 4.4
